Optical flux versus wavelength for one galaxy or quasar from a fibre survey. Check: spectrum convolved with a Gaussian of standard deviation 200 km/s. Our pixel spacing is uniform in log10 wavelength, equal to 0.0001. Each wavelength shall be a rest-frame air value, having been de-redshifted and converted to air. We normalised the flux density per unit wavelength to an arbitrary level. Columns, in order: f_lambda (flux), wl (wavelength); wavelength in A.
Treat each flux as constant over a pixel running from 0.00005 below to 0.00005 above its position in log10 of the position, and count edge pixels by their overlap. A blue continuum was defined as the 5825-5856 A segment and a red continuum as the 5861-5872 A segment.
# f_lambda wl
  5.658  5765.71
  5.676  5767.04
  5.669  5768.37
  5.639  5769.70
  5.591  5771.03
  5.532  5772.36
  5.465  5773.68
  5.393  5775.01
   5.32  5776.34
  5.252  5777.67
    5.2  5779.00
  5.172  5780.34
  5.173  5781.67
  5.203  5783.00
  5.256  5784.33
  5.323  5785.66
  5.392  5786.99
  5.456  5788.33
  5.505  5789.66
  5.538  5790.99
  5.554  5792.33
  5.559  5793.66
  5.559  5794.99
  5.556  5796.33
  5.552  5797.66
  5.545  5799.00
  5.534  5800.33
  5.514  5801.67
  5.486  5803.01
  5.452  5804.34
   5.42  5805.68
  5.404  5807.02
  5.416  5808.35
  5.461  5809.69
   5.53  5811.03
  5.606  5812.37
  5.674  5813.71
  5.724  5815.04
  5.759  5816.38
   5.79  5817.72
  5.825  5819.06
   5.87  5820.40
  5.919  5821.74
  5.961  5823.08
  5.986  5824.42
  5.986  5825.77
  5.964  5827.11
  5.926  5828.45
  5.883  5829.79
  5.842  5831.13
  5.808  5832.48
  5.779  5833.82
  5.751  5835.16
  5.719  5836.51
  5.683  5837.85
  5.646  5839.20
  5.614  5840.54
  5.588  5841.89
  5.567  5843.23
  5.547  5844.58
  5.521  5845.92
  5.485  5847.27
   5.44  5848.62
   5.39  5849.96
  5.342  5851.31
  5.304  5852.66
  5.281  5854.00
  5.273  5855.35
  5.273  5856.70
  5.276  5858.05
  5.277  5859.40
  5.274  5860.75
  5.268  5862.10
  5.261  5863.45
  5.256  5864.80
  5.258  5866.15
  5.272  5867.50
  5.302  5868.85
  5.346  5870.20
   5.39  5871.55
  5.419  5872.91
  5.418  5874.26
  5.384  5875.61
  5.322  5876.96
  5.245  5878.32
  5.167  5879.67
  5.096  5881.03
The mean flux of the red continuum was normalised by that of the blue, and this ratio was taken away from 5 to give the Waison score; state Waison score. 4.06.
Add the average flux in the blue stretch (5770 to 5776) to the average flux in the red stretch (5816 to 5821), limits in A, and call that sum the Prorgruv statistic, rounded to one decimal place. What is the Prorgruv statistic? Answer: 11.3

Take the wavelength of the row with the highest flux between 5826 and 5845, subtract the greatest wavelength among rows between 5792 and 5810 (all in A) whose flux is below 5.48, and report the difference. 17.4 A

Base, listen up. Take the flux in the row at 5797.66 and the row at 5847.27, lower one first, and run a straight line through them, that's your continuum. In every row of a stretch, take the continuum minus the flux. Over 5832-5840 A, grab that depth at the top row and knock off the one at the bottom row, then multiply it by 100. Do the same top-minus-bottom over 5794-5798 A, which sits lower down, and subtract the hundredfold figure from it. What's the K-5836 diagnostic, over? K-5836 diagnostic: -15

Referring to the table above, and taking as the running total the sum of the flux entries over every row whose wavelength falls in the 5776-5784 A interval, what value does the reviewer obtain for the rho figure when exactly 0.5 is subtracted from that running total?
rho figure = 30.8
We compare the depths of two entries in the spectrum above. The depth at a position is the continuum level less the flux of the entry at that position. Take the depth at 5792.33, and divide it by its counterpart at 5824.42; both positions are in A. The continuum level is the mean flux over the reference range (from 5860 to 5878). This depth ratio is 0.4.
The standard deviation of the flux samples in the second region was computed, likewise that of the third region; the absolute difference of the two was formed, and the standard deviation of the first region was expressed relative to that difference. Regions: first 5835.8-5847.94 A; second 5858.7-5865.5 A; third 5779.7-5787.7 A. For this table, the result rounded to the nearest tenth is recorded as 1.0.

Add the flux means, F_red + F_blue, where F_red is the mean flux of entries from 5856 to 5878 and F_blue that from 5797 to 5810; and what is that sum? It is 10.79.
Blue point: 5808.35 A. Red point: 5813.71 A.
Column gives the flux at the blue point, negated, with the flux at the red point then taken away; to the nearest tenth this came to -11.1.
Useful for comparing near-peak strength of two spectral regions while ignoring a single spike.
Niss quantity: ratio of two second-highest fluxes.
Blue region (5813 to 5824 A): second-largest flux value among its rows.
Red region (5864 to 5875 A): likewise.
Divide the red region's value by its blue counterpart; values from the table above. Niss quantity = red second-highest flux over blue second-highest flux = 0.92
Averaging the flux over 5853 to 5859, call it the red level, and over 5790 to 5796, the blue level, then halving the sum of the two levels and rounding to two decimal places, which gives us 5.41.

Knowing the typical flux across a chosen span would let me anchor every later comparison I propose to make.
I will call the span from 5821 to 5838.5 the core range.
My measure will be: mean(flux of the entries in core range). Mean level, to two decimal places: 5.86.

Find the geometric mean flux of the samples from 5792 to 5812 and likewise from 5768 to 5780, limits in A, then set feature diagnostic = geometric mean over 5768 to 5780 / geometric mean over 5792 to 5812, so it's 0.99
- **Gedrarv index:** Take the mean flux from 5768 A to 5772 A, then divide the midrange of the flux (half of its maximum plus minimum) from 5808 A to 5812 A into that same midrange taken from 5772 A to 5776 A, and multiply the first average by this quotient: 5.6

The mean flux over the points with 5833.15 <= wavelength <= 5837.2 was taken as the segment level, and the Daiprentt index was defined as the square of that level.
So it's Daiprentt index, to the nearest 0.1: 33.1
